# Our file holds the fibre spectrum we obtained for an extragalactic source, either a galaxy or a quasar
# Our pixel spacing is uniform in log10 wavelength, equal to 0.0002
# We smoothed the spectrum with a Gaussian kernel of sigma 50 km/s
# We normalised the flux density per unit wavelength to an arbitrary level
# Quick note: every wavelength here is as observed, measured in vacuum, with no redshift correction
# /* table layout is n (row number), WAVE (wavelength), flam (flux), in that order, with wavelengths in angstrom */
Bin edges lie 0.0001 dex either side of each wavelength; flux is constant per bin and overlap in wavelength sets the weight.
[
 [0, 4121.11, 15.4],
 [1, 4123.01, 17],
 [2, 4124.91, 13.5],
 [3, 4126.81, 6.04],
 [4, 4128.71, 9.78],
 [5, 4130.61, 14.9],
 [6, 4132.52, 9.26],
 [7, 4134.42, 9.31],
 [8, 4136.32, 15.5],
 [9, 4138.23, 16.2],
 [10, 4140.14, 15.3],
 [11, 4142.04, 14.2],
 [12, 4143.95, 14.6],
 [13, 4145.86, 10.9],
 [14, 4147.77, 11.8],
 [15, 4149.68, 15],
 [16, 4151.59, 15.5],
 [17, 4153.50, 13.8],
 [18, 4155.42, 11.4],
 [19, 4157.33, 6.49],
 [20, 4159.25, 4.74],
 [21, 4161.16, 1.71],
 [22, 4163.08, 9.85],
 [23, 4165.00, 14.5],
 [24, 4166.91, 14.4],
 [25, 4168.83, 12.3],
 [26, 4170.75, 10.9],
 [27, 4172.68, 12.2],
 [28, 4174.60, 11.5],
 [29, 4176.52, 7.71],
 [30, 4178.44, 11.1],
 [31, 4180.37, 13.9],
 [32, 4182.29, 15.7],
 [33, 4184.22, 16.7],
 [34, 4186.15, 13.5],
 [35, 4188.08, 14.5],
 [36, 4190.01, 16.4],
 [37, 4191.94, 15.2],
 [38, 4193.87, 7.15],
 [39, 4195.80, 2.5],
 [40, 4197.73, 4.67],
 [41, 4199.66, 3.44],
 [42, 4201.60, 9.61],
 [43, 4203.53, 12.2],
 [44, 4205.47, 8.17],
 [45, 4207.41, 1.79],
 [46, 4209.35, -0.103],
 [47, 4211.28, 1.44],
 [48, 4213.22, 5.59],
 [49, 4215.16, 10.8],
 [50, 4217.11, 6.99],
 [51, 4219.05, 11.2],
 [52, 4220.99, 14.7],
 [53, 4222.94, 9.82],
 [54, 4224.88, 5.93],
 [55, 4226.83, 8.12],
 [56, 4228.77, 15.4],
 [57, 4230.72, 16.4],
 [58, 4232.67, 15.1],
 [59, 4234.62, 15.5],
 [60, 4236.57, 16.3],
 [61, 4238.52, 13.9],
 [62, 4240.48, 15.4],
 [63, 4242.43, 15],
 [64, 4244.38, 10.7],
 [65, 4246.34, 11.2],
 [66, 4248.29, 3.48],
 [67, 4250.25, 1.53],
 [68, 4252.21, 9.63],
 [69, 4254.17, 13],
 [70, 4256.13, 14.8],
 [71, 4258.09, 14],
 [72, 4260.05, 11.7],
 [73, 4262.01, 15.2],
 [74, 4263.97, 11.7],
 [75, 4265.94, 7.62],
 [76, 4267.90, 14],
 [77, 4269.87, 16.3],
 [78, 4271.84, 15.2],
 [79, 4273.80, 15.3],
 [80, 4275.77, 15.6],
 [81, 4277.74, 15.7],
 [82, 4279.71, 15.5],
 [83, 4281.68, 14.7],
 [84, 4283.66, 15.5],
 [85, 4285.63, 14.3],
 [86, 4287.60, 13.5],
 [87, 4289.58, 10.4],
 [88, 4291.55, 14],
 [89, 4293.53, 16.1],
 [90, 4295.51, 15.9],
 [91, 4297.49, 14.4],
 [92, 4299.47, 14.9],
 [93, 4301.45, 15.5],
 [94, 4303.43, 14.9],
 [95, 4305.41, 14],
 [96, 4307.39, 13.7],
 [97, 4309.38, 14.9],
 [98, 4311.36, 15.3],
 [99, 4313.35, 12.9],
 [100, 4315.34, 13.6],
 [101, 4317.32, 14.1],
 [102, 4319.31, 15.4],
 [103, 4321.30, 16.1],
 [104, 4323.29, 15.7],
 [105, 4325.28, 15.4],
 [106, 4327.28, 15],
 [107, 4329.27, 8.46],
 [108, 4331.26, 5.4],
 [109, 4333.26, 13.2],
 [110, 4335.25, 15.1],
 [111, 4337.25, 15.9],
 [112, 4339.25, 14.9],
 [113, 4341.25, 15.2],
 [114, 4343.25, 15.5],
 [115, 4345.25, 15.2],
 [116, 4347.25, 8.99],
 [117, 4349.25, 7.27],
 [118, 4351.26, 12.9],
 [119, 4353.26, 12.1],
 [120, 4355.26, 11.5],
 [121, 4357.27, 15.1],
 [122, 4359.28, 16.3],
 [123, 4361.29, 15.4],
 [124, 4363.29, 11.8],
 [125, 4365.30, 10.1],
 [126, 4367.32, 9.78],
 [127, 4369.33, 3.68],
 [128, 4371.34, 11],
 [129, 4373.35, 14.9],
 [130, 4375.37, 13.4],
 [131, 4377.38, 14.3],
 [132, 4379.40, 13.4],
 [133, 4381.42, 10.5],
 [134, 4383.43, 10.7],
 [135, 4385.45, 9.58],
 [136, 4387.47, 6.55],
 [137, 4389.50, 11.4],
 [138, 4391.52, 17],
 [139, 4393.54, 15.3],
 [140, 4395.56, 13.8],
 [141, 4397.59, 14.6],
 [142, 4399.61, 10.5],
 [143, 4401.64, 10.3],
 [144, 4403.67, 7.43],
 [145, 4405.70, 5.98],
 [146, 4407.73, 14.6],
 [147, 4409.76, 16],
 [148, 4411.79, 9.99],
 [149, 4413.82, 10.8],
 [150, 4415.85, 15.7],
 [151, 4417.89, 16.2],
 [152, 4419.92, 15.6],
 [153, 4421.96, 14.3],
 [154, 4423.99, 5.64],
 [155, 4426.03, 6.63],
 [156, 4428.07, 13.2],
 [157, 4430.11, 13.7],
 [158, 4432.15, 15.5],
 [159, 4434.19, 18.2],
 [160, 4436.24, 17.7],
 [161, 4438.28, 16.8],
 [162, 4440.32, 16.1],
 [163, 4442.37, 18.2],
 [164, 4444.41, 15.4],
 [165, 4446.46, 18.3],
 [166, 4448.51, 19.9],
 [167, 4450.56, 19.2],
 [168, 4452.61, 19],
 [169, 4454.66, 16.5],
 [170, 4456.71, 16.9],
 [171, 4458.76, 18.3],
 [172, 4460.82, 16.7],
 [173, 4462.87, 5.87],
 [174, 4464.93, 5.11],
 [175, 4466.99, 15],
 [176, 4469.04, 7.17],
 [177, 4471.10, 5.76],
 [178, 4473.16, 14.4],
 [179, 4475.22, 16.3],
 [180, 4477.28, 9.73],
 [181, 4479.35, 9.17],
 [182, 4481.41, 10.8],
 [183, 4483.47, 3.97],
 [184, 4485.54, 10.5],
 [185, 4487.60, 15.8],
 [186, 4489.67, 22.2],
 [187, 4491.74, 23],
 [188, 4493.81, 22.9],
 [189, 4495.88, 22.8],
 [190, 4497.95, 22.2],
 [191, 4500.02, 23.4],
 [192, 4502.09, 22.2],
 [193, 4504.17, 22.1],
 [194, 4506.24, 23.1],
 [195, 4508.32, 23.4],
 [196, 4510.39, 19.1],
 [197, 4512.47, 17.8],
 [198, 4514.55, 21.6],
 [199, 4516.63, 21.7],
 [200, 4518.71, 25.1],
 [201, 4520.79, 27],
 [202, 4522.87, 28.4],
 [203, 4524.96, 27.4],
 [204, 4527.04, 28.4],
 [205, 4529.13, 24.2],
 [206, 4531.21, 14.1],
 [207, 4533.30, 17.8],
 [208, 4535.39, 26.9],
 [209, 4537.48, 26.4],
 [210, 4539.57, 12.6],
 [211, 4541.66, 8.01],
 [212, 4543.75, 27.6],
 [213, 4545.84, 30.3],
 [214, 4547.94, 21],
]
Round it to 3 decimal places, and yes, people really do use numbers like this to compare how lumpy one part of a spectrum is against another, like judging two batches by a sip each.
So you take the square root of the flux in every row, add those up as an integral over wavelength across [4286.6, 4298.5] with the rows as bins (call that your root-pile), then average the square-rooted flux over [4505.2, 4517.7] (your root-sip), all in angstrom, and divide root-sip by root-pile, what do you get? 0.103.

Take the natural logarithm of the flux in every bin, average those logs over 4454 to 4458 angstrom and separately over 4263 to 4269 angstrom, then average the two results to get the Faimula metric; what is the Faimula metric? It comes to 2.60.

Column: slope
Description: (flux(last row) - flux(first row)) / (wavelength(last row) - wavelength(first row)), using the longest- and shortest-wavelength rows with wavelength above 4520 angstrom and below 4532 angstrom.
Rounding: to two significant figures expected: -1.2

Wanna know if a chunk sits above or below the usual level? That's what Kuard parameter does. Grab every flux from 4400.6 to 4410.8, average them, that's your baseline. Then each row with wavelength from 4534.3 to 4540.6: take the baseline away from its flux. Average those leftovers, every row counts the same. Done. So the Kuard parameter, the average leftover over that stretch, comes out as 11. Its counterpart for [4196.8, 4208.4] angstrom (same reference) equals -4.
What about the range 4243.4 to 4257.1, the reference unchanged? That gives -2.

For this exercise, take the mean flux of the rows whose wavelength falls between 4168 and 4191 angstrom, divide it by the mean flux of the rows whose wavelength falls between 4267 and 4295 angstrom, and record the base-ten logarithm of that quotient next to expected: -0.053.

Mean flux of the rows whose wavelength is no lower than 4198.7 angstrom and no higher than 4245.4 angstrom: 10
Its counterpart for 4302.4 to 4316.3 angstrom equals 14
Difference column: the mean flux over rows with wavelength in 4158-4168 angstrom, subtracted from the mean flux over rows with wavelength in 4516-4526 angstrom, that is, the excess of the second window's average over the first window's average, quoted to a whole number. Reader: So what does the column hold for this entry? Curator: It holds 17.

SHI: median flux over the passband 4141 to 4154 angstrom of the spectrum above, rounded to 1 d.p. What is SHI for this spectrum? 14.2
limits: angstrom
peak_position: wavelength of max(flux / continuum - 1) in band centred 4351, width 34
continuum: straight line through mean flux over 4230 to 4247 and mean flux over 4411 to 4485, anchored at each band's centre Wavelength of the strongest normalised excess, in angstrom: 4359.28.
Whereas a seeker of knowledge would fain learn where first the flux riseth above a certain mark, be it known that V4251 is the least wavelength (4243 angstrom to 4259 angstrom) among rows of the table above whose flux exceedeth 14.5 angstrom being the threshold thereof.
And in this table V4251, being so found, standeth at 4256.13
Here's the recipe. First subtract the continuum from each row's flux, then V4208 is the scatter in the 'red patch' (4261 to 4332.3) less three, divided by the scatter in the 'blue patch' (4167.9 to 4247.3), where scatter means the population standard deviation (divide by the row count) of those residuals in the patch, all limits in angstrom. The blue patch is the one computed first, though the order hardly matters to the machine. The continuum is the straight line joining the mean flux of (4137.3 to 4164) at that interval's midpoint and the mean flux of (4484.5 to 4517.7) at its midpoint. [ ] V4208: -0.09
